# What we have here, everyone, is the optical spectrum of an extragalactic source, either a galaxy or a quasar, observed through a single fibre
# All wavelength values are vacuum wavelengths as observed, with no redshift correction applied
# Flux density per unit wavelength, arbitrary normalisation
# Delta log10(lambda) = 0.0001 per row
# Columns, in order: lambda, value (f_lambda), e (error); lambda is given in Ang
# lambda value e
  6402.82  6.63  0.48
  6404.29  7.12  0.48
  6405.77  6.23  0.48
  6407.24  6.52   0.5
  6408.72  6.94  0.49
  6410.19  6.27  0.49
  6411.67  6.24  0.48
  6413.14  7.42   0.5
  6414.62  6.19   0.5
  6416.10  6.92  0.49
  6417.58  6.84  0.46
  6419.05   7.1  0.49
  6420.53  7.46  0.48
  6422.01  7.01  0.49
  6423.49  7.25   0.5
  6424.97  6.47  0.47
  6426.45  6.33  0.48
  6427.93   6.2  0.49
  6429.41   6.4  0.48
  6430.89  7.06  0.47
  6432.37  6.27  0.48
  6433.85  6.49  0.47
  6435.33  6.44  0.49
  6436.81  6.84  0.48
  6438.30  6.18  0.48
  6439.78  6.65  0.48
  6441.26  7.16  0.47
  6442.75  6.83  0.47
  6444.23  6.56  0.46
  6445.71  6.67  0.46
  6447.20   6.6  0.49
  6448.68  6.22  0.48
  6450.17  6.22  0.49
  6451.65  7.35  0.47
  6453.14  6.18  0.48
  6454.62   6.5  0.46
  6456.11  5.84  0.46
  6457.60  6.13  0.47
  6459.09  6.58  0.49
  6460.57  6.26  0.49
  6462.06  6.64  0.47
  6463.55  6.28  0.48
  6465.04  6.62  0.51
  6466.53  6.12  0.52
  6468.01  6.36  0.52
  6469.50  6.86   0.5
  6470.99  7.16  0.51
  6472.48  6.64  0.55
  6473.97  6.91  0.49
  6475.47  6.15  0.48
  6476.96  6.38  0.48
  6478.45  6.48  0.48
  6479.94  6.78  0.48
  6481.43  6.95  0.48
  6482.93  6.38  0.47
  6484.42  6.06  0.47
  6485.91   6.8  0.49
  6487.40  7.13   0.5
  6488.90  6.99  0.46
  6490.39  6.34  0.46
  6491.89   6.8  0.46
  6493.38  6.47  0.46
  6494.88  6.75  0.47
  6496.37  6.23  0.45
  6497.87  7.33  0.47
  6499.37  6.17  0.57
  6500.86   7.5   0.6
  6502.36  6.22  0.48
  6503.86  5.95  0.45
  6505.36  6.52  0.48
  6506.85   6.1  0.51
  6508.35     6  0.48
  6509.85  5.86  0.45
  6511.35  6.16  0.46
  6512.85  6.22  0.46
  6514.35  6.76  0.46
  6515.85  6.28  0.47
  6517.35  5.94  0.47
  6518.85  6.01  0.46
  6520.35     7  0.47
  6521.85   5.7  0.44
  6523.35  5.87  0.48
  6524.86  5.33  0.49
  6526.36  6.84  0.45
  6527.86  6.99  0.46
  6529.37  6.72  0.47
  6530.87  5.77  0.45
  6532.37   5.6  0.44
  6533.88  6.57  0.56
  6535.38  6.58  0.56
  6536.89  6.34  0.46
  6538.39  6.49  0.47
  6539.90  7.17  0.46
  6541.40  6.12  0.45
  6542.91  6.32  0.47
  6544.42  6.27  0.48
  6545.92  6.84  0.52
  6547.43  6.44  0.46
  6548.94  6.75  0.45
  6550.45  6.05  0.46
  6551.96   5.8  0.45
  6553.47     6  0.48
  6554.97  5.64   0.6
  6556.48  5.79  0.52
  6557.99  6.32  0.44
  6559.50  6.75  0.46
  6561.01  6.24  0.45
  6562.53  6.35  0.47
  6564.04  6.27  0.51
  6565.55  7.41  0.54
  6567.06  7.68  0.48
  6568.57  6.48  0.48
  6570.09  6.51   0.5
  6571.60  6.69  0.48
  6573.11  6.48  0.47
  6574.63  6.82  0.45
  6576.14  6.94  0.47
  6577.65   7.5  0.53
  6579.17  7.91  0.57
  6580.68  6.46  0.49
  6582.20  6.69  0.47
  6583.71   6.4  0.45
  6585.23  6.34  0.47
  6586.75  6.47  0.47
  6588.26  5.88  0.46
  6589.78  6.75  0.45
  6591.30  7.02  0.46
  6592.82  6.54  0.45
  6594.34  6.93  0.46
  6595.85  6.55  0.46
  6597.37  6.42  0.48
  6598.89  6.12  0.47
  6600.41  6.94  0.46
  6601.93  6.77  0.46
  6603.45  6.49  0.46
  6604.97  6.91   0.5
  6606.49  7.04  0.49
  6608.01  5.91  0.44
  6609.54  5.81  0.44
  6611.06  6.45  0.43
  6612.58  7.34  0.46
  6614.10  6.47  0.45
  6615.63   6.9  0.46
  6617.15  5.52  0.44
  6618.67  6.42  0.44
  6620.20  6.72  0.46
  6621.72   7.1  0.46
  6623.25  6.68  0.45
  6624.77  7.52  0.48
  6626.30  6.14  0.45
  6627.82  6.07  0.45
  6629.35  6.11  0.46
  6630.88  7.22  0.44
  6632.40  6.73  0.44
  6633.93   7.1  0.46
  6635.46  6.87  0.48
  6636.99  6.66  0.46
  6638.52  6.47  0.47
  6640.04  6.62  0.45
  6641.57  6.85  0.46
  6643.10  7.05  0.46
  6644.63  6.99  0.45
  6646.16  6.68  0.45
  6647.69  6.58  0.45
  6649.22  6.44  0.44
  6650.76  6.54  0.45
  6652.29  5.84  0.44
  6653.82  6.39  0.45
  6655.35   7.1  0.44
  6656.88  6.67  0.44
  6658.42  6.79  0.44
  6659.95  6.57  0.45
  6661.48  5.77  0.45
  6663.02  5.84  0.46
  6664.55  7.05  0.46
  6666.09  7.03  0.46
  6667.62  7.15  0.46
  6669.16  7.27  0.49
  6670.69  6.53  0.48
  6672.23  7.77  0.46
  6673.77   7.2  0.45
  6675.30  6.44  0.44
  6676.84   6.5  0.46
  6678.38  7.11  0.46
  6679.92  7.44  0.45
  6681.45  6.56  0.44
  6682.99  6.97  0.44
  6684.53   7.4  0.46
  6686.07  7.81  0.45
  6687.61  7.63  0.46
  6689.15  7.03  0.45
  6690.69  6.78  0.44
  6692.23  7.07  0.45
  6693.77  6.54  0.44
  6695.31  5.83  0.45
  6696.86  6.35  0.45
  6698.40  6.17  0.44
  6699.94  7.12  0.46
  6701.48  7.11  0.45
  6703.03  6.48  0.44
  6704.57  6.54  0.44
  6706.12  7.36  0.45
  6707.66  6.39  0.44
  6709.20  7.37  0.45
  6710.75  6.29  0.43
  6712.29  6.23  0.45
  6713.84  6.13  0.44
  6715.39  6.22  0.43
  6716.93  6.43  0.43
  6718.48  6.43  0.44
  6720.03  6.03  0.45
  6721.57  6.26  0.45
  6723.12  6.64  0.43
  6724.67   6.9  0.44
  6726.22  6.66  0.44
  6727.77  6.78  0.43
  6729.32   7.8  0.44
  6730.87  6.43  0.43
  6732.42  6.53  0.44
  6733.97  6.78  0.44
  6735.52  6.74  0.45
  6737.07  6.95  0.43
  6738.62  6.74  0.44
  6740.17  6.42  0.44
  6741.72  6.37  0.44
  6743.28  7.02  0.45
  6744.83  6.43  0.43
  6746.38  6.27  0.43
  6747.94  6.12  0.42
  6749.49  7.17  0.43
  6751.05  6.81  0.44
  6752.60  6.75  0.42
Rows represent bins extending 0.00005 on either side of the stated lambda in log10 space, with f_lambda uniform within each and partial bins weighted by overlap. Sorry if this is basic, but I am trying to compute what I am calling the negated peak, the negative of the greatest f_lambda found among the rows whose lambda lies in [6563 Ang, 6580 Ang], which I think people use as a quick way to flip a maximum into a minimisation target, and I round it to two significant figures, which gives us -7.9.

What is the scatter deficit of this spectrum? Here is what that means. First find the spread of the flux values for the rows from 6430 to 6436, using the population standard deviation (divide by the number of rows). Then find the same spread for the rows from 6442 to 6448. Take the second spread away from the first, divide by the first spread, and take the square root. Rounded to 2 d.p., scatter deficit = 0.81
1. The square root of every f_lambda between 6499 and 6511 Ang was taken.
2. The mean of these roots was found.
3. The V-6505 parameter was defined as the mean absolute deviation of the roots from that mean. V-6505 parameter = 0.070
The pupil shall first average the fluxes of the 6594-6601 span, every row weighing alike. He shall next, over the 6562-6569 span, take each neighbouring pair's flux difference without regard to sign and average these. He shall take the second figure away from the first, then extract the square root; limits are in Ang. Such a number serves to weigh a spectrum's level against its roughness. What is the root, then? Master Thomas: 2.43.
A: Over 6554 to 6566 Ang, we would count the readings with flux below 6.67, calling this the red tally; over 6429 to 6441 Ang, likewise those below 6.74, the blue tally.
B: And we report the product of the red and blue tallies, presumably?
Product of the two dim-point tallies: 36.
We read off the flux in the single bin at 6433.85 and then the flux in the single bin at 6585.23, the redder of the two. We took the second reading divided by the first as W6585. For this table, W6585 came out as 0.98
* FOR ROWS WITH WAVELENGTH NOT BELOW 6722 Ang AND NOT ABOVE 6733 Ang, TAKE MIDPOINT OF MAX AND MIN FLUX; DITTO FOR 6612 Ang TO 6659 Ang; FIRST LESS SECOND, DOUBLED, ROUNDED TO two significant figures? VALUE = 1.2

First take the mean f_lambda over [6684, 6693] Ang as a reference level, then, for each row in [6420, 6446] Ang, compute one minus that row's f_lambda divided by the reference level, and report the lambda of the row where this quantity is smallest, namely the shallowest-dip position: 6420.53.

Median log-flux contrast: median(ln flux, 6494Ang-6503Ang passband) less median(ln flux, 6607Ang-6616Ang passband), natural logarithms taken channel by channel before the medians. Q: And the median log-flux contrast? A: 0.00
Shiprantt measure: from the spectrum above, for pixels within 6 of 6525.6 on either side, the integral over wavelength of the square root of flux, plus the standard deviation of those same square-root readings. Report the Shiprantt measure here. 30.2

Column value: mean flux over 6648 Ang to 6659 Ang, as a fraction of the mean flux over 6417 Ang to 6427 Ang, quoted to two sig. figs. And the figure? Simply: 0.94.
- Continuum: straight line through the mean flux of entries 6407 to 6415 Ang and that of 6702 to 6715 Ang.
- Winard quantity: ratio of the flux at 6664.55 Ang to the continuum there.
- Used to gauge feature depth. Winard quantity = 1.07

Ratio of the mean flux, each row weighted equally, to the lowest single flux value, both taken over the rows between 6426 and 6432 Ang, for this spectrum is 1.05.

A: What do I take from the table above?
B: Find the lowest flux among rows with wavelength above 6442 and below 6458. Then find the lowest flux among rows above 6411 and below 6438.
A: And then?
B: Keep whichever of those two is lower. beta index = 5.8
